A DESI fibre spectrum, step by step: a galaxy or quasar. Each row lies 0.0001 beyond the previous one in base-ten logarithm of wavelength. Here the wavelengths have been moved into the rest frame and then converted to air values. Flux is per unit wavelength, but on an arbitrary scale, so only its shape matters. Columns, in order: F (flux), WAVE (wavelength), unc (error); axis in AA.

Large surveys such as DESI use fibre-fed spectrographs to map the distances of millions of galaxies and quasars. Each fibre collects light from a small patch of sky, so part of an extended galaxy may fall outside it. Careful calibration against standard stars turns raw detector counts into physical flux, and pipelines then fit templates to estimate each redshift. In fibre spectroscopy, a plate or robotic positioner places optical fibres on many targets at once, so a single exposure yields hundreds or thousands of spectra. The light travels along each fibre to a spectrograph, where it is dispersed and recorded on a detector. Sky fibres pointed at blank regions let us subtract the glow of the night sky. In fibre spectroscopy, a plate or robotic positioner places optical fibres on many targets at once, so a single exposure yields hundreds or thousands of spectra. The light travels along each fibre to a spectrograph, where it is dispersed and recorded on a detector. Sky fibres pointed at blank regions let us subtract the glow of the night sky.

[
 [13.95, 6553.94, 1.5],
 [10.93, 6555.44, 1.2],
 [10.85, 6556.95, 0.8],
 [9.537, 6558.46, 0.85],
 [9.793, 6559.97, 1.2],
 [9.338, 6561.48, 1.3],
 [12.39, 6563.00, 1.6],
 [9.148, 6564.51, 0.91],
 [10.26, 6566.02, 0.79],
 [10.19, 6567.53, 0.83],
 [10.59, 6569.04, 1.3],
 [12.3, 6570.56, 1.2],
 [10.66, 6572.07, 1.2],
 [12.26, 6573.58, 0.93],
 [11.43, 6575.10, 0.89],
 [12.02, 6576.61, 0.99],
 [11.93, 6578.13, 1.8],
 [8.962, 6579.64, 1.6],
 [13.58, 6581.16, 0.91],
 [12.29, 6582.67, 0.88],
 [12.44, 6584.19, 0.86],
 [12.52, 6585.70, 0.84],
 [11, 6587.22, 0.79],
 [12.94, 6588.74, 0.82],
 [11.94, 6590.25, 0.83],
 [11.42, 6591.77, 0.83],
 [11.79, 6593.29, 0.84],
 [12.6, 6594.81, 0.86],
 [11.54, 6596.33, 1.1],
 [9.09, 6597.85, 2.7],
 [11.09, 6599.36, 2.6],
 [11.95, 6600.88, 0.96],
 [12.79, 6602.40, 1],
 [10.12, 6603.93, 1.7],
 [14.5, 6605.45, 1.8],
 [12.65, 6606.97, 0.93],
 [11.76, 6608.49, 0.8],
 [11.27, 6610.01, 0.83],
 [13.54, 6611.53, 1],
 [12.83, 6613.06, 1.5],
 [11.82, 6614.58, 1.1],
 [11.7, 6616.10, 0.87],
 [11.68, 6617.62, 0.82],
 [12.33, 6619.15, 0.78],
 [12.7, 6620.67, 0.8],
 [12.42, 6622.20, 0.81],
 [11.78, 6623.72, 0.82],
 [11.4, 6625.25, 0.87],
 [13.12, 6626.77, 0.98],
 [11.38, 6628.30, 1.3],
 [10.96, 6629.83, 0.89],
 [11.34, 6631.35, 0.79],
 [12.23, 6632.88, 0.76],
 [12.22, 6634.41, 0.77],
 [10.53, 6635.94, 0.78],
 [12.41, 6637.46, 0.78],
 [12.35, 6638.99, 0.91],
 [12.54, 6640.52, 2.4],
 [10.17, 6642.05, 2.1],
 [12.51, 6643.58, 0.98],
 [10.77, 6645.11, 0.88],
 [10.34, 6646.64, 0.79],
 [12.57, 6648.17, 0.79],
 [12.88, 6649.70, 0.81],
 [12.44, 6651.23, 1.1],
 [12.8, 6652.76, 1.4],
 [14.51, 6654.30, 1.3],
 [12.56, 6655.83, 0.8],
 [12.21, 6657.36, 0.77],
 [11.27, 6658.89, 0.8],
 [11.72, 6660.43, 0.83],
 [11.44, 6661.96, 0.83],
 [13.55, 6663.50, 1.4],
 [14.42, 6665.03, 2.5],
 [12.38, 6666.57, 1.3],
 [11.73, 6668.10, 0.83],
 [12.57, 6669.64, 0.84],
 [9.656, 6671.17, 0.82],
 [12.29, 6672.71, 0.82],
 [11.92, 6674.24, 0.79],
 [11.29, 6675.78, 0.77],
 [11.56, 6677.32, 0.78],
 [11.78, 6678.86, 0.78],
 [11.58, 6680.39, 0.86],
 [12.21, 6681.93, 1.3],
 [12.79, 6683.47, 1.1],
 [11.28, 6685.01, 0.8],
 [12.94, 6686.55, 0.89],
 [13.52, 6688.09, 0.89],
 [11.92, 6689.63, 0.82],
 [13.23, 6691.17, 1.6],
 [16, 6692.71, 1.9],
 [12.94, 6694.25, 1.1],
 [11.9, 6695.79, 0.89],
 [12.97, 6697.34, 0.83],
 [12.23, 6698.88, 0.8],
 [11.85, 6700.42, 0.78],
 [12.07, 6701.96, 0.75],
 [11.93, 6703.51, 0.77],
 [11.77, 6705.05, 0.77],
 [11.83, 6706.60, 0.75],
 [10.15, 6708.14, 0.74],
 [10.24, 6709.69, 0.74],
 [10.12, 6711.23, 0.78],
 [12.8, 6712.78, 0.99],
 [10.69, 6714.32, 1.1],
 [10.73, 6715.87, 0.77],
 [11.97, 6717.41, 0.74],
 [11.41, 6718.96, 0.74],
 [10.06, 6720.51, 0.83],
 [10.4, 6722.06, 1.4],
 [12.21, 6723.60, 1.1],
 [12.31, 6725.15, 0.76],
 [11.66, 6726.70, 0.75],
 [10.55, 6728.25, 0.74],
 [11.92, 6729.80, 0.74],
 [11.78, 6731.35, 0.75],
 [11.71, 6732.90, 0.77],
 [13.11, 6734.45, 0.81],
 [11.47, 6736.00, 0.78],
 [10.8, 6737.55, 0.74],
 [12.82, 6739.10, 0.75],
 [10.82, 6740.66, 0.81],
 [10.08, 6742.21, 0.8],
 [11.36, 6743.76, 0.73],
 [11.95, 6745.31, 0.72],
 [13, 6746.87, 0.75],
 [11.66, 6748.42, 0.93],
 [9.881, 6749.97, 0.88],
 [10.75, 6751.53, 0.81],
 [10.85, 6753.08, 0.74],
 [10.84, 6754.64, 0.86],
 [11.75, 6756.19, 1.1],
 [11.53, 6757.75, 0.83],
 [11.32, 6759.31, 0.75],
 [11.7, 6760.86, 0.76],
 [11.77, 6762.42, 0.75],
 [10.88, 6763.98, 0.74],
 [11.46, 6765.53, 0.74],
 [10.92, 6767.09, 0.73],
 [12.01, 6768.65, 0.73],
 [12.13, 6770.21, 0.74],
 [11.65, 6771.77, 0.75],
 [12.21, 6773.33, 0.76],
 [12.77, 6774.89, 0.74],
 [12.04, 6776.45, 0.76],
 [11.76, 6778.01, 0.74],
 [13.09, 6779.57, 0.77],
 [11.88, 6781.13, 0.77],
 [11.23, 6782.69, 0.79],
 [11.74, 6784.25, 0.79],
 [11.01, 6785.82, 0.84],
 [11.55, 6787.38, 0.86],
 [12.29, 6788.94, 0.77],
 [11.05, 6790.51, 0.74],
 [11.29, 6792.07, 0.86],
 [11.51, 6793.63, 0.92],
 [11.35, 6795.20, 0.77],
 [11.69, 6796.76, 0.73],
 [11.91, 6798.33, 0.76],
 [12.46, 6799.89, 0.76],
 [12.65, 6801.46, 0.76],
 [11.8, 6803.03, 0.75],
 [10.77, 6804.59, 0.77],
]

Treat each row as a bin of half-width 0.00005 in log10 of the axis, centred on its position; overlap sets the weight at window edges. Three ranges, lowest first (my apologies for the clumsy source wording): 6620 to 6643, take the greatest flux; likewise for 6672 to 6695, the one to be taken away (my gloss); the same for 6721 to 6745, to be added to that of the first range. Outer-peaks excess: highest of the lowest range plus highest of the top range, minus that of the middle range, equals 10.2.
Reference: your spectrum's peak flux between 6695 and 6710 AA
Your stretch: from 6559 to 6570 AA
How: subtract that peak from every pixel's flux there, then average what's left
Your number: -2.7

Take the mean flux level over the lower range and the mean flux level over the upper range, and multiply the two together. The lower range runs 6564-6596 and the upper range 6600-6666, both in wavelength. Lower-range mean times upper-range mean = 140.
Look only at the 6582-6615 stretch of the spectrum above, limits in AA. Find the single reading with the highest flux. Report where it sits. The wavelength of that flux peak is 6605.45 AA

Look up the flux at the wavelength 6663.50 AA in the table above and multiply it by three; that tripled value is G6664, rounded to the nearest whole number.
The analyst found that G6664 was 41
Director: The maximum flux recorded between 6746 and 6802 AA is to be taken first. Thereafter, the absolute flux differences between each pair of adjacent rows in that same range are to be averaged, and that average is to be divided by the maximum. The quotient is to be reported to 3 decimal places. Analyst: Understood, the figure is 0.045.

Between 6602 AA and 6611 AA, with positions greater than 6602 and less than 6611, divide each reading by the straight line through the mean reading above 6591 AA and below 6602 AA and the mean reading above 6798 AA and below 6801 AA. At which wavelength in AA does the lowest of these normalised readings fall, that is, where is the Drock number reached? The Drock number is 6603.93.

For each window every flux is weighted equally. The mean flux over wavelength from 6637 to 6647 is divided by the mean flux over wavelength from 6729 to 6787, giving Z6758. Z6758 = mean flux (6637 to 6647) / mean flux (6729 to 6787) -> 1.00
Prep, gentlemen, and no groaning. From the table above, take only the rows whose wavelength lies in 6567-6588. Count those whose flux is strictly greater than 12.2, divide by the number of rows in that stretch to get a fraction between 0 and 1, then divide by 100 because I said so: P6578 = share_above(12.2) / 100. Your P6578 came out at 0.0043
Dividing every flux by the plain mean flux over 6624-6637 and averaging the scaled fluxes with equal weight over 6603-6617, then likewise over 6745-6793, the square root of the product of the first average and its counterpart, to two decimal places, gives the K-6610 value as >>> 1.02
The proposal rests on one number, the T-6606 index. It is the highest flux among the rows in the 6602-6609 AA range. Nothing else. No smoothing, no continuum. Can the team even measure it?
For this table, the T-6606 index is 14.5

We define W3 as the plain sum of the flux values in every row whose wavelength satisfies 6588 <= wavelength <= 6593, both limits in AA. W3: 36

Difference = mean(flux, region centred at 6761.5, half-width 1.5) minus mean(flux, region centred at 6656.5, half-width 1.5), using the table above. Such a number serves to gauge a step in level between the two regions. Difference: -0.7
